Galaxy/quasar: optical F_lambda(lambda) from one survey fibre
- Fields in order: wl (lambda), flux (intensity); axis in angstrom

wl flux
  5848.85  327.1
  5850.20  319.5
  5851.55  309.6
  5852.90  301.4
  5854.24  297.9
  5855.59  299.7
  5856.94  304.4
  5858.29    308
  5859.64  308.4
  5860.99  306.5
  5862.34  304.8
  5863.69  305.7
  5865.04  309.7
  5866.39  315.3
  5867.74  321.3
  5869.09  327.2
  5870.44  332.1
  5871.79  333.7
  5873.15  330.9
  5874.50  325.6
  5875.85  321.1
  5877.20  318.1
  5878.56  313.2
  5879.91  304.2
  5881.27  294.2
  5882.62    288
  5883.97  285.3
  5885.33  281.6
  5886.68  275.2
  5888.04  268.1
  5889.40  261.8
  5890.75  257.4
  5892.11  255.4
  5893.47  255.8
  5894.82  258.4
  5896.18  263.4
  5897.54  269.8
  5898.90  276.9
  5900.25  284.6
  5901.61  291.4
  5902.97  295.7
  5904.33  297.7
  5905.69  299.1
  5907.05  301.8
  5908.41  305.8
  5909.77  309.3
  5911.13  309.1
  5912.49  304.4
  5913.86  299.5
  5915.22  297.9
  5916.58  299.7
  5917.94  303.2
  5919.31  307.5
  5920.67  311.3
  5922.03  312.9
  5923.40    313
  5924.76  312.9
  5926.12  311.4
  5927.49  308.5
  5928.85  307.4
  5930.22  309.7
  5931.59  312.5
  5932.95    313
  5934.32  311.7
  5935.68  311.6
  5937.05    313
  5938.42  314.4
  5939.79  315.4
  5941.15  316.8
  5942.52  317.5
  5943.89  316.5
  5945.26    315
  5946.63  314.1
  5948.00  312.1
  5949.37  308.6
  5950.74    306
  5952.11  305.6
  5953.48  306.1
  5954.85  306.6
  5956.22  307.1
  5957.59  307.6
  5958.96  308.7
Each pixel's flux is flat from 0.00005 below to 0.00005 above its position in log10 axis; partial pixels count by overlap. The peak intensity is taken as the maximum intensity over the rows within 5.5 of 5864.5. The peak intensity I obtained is 327.2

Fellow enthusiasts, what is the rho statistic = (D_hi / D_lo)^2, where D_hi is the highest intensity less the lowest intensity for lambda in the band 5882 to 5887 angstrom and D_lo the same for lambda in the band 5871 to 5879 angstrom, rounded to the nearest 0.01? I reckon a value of 0.39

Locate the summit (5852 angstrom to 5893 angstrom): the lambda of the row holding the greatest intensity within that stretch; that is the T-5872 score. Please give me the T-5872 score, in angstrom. 5871.79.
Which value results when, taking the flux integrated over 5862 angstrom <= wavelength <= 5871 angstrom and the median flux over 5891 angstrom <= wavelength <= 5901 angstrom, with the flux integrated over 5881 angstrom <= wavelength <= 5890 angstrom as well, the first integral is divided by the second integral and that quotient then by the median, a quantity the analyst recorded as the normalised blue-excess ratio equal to 0.0043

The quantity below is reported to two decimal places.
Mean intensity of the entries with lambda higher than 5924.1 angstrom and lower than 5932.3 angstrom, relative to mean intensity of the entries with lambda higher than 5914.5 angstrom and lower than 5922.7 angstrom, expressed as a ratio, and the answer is 1.02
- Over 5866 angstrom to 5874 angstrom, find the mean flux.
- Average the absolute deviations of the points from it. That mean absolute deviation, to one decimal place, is 5.6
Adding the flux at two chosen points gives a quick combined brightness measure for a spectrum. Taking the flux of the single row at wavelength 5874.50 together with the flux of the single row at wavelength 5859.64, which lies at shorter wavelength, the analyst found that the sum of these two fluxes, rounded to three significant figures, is 634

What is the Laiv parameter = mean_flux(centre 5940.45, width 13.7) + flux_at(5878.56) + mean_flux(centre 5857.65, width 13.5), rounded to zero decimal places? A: 932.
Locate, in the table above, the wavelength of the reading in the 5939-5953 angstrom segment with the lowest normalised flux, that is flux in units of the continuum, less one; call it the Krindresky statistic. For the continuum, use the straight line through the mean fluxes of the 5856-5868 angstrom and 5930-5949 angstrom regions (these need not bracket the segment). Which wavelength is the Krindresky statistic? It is 5952.11 angstrom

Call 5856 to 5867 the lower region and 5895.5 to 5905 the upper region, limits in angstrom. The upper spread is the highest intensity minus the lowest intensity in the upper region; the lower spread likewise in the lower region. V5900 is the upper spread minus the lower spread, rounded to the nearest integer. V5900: 23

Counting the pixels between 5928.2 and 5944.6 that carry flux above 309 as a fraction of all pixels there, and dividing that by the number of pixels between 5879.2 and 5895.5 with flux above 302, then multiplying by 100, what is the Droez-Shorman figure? 92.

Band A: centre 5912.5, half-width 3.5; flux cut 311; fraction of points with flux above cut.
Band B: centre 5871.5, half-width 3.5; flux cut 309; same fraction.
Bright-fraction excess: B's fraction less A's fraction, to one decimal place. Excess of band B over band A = 1.0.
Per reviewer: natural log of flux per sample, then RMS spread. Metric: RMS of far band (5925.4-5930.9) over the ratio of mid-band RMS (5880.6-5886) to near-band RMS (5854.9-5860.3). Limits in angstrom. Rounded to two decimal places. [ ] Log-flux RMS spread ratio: 5.80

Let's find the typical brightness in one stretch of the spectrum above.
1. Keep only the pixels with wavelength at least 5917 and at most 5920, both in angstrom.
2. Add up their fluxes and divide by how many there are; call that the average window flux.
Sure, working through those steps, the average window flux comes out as 305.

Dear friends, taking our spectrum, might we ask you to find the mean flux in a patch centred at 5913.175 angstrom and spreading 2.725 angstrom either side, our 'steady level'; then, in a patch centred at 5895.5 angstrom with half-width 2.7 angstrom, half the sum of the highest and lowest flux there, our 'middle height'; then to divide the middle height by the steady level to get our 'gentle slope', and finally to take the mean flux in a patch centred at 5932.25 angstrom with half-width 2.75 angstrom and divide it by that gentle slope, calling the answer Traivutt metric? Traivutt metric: 359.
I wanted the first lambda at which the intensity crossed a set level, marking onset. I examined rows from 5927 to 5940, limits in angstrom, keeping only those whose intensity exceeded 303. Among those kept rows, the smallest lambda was 5927.49 angstrom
